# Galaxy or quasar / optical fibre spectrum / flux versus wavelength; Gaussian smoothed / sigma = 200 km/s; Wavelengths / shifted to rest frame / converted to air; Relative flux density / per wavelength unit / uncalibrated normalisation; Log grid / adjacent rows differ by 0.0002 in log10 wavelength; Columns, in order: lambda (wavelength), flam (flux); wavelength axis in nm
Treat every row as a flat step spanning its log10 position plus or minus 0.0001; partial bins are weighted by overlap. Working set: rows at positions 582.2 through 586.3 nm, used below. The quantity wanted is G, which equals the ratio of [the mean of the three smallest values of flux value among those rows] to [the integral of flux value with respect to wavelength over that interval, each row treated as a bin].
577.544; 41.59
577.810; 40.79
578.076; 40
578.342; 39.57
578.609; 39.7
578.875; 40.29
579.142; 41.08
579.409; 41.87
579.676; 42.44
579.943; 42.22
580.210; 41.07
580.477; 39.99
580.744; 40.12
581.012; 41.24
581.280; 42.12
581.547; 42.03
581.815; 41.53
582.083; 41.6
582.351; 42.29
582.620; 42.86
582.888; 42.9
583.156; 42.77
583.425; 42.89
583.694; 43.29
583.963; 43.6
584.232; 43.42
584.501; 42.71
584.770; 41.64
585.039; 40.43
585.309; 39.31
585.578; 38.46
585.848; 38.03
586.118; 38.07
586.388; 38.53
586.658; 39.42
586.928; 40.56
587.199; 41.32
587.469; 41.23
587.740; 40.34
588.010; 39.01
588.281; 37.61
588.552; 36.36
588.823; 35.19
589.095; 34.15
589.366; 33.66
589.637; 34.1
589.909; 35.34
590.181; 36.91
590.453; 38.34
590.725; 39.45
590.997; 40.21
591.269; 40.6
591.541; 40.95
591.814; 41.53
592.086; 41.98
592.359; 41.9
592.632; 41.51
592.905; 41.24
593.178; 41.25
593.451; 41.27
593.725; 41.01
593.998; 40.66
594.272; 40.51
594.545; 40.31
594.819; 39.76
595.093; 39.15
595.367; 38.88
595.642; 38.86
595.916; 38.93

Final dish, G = 0.225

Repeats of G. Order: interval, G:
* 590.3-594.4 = 0.235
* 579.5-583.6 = 0.235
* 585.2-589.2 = 0.229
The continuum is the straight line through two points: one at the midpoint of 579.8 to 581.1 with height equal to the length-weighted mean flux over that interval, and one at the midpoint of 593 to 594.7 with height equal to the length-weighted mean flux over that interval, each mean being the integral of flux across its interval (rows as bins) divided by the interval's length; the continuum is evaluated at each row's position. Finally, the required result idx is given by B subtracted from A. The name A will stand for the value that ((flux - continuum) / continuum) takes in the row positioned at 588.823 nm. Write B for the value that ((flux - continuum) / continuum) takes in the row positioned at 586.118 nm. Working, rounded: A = -0.139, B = -0.07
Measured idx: -0.07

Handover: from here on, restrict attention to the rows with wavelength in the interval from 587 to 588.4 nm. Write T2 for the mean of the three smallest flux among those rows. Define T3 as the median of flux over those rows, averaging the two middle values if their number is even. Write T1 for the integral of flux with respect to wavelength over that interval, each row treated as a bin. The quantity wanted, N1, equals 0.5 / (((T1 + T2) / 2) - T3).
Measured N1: 0.070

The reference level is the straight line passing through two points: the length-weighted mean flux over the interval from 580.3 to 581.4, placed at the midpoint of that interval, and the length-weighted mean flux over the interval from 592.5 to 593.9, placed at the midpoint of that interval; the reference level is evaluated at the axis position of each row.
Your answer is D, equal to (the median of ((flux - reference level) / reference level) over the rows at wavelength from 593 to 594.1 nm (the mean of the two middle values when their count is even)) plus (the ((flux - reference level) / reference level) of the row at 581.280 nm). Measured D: 0.03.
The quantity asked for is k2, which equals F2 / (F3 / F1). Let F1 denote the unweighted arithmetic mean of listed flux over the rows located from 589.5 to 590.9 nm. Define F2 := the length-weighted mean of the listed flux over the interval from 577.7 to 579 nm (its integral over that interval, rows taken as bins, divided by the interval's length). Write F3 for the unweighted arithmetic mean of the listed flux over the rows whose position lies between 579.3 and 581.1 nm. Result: 36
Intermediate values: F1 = 37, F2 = 40.1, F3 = 41.3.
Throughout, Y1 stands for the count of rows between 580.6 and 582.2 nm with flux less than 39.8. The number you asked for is 0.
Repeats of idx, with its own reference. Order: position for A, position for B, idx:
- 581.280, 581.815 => 0.01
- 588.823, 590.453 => -0.08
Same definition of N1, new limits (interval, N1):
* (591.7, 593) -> 0.080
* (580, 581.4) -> 0.064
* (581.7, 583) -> 0.082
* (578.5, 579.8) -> 0.086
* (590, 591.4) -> 0.072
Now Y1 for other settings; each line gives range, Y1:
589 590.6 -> 6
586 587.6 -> 3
